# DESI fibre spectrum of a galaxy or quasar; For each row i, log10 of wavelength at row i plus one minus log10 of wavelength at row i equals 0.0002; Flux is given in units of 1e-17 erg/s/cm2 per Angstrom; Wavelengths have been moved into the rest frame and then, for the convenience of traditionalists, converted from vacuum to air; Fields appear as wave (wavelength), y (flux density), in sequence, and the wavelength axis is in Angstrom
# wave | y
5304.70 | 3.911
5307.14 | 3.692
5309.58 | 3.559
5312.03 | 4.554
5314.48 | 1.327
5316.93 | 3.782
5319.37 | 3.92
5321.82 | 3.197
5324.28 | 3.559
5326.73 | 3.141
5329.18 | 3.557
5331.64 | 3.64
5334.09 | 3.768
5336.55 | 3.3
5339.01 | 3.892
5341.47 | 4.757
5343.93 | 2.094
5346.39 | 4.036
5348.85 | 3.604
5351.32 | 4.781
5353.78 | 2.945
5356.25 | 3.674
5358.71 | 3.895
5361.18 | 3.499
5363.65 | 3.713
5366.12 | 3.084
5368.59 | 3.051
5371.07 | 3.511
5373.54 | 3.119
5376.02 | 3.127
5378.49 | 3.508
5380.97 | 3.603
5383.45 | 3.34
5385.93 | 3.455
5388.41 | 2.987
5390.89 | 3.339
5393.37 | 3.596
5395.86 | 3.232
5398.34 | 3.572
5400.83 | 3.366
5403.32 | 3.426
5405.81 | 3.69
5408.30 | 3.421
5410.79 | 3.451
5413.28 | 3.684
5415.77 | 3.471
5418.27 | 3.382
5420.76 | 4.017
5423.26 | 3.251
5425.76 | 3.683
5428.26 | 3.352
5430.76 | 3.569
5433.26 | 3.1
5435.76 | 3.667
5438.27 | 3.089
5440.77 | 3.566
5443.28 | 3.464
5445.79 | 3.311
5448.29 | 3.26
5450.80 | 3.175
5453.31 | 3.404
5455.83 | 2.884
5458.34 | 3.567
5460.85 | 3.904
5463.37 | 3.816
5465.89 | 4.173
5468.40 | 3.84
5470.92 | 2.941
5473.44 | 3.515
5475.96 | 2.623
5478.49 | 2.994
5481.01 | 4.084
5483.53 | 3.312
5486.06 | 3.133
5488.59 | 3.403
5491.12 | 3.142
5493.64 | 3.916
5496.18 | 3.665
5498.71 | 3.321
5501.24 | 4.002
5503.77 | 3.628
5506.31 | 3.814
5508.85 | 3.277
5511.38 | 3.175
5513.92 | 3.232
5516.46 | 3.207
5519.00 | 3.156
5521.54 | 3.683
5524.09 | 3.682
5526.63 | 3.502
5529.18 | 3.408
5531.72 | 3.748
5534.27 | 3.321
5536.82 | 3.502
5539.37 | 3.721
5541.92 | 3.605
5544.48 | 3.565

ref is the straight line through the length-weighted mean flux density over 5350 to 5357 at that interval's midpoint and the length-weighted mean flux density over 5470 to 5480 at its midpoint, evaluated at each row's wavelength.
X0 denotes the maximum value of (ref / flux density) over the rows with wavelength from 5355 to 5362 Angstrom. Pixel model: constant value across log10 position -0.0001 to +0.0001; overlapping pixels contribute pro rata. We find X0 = 1.07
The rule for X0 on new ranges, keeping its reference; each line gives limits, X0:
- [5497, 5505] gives 0.87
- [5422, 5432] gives 1.04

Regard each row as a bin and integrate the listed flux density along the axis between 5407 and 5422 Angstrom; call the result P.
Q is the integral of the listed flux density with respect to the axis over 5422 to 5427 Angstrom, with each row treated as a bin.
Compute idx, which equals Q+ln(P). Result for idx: 21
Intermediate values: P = 54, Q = 17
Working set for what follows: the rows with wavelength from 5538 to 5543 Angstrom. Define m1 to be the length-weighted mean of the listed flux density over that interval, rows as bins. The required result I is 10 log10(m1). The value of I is 5.64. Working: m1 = 3.66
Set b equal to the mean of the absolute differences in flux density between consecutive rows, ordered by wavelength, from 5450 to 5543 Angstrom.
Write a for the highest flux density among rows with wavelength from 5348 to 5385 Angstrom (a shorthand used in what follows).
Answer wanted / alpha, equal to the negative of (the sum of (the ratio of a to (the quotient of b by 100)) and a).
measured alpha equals -1297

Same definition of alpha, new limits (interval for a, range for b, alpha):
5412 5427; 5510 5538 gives -2137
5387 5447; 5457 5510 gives -844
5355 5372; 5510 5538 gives -2072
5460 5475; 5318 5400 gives -753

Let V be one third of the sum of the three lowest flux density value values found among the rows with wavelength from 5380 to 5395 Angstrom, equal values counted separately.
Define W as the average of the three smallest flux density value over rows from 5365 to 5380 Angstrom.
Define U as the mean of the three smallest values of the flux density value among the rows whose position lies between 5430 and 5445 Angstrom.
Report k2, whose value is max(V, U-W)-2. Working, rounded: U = 3.22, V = 3.22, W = 3.08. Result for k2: 1.22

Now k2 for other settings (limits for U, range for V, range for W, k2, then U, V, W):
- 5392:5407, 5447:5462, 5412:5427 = 1.11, 3.34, 3.11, 3.37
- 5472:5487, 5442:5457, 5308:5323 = 1.11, 2.92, 3.11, 2.69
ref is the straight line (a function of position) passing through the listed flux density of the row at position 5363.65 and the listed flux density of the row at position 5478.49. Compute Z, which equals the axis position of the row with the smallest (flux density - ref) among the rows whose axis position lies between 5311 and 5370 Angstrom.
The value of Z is 5314.48 Angstrom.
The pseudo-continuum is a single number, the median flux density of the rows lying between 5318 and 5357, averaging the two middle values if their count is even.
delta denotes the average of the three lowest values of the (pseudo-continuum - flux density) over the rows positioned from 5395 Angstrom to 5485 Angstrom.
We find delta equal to -0.47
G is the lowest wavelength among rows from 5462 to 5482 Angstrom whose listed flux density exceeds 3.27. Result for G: 5463.37 Angstrom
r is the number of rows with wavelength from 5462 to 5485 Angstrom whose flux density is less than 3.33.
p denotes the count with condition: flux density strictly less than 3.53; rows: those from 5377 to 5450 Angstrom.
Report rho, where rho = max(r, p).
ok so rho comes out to 19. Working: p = 19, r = 4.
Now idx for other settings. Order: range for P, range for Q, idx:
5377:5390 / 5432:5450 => 64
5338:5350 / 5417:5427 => 40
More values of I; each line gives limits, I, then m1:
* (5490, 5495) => 5.49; 3.54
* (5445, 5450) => 5.16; 3.28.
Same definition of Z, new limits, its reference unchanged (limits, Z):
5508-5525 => 5511.38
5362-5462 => 5368.59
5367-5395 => 5368.59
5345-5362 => 5353.78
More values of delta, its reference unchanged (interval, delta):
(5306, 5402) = -1.08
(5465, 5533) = -0.46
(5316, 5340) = -0.24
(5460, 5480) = -0.35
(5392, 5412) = 0.00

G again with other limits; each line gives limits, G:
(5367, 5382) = 5371.07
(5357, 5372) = 5358.71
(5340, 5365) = 5341.47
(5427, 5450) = 5428.26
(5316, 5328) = 5316.93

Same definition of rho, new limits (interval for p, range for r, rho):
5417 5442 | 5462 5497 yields 6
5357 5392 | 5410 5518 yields 18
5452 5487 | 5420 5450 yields 8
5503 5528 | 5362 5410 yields 6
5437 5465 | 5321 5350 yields 7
